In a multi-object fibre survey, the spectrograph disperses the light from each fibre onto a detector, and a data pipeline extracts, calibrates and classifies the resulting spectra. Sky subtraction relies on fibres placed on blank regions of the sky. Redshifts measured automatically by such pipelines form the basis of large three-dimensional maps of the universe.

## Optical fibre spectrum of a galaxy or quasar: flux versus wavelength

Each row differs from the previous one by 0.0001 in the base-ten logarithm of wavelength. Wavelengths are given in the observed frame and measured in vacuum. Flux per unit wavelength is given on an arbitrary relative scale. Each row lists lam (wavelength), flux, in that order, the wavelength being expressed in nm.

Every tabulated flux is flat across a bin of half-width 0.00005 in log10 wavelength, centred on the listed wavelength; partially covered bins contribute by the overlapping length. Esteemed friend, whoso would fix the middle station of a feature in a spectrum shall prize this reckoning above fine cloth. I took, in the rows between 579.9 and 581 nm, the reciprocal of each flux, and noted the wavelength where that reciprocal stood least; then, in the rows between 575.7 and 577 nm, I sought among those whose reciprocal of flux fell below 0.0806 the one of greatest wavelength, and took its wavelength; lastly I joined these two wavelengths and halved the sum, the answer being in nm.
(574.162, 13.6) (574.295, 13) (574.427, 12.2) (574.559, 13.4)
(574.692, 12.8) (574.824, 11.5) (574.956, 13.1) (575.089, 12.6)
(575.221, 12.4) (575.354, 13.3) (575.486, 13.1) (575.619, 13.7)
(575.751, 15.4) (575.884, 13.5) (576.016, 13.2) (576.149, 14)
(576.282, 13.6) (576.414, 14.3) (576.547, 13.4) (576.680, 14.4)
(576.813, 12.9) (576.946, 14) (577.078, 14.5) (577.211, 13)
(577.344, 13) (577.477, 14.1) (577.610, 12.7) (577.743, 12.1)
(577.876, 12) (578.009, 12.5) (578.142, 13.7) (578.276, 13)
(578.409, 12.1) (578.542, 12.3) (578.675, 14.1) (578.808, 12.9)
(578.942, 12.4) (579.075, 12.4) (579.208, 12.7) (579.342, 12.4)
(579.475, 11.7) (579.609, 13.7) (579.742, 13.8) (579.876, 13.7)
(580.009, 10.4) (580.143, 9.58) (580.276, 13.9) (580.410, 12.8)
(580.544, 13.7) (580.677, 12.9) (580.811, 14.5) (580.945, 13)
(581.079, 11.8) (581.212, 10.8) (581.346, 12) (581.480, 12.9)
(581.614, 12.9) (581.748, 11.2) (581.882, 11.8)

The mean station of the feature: 578.88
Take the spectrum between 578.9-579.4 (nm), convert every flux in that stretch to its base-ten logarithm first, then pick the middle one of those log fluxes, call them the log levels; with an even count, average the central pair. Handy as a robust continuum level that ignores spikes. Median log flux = 1.093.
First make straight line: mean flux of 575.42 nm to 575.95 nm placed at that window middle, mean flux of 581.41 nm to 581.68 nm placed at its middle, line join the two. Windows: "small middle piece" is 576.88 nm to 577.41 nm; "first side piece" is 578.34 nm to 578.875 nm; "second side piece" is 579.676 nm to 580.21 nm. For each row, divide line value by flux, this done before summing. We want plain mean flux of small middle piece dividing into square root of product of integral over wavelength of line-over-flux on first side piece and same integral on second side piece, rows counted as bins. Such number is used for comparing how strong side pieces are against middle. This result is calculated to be 0.0428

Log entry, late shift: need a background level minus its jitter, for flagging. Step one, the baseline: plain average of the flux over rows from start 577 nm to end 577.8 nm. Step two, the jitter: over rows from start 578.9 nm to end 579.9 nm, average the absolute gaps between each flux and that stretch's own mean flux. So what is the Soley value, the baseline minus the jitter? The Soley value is 12.6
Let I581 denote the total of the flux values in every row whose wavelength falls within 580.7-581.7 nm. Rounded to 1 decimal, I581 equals 87.9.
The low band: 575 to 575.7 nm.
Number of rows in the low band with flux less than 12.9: 2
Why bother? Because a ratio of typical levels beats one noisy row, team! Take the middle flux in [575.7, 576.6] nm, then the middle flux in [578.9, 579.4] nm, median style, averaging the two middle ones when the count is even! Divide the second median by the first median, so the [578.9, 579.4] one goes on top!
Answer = 0.91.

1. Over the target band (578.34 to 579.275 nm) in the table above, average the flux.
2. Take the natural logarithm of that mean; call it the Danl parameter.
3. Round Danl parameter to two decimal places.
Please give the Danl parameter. 2.54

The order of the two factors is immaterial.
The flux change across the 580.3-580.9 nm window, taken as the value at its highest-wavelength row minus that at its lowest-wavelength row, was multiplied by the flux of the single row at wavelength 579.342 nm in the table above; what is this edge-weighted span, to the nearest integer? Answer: 21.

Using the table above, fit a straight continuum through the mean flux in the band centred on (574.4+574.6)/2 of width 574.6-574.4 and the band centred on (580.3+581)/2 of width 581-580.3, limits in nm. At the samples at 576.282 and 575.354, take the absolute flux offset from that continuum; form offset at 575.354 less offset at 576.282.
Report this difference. -0.2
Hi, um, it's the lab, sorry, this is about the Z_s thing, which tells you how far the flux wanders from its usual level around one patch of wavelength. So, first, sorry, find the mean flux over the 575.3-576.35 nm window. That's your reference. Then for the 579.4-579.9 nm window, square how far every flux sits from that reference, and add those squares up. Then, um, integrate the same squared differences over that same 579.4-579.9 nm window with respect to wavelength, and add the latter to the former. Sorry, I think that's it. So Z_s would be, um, 4.7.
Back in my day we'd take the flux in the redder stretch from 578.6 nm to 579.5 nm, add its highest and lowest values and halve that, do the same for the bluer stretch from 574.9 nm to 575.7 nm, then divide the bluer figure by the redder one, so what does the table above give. 1.01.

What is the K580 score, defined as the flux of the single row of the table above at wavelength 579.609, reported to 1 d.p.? 13.7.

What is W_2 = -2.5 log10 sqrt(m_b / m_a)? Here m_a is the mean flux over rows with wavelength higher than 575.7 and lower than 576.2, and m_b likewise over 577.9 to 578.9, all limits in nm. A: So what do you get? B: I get 0.044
